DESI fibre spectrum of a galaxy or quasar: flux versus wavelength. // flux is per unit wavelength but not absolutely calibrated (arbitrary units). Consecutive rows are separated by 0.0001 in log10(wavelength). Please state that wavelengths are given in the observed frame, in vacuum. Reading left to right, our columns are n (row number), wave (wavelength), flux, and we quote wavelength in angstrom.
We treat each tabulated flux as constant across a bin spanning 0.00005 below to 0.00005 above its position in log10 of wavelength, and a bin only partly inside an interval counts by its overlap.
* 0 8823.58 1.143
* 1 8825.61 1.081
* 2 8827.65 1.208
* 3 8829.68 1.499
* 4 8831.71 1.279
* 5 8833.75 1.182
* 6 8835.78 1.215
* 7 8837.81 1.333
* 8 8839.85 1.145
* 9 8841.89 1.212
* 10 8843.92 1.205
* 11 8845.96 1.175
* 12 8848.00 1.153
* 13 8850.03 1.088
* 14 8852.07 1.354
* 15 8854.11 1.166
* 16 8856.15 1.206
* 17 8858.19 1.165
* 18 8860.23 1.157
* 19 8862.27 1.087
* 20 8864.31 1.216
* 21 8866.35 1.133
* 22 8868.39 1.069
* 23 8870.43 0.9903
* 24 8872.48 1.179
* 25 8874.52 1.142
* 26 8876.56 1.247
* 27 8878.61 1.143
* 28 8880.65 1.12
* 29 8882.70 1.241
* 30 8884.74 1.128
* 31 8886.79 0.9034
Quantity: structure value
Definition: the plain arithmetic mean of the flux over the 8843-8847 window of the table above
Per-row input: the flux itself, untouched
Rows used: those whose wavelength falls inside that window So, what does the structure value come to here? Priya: 1.19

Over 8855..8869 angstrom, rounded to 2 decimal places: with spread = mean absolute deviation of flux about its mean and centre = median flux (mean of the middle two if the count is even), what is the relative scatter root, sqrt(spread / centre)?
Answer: 0.19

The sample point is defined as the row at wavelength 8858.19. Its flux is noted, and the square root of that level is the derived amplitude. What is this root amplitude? 1.079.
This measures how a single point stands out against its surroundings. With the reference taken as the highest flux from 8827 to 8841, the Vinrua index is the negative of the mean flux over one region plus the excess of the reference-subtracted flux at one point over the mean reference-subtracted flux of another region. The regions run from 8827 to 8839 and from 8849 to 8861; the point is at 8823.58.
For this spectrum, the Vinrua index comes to -1.33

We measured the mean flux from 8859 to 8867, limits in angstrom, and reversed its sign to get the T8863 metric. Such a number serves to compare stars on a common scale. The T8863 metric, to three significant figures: -1.15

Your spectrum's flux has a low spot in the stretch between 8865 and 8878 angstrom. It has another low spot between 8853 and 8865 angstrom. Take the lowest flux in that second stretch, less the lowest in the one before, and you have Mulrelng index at 0.10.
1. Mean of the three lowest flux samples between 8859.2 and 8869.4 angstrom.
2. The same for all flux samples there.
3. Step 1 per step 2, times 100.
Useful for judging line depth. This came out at 96.8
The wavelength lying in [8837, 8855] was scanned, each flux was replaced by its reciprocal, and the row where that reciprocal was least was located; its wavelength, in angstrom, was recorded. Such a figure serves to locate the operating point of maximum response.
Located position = 8852.07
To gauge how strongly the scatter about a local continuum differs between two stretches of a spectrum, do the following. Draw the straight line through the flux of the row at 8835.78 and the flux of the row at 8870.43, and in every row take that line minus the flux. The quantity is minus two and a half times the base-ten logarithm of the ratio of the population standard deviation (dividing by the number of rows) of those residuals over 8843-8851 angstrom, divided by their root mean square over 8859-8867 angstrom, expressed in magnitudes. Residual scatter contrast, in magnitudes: 1.6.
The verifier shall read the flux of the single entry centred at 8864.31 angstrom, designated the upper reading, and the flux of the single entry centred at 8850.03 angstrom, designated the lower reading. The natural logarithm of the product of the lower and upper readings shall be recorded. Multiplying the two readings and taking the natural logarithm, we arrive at 0.28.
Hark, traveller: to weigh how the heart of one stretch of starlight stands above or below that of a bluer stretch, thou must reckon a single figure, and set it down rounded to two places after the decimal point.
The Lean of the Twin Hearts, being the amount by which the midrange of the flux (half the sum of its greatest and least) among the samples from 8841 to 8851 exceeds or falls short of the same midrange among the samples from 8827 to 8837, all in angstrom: -0.19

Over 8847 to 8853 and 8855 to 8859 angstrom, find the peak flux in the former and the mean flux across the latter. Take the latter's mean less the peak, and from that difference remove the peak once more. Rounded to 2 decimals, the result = -1.52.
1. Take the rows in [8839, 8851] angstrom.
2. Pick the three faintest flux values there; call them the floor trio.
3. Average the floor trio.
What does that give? 1.13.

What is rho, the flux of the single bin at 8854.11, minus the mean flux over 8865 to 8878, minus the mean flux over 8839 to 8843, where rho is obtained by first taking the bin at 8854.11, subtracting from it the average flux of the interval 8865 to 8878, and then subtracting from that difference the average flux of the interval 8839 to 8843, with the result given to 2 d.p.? -1.14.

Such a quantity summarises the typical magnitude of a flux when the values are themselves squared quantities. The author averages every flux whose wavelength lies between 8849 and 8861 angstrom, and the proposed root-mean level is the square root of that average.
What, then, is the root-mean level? 1.09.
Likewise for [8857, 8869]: 1.07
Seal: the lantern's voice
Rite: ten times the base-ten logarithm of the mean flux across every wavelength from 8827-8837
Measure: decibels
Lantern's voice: 1.1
